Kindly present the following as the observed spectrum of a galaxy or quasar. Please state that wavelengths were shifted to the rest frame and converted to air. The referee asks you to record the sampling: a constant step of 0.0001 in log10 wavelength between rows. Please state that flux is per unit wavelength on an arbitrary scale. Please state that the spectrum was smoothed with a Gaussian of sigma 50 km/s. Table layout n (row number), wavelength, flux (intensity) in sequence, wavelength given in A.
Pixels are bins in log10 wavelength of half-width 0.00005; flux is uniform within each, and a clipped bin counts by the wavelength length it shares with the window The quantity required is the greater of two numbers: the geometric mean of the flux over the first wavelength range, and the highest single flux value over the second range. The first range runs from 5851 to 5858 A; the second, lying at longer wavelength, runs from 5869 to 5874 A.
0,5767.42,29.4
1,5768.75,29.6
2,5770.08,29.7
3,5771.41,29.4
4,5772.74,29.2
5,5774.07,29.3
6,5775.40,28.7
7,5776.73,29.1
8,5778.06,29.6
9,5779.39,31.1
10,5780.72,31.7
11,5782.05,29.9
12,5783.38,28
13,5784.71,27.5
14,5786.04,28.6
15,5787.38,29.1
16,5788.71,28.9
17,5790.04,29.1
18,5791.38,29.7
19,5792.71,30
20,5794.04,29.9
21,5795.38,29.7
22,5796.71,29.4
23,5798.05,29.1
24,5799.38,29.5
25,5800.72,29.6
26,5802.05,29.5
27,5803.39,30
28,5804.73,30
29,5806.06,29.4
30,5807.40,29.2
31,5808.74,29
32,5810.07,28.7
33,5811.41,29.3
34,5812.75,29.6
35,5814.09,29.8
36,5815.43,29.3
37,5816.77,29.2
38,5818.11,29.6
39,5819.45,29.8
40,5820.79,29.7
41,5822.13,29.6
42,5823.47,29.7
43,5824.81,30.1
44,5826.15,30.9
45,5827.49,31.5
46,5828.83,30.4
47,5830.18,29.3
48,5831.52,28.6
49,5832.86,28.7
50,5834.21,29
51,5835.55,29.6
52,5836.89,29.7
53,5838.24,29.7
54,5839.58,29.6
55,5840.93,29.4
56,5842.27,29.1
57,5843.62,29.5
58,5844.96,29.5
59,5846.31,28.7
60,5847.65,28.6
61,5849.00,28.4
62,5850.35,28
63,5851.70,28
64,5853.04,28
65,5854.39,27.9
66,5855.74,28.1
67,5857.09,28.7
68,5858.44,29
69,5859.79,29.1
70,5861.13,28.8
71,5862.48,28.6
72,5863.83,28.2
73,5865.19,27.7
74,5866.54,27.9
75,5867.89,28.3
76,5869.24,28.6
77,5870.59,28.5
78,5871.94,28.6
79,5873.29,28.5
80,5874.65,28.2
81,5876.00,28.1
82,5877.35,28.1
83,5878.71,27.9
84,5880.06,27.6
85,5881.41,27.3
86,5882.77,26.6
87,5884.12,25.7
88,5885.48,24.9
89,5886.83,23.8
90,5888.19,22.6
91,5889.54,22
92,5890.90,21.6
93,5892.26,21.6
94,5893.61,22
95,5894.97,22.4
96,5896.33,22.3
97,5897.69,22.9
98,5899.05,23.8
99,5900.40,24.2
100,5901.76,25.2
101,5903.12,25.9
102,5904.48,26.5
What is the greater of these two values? 28.6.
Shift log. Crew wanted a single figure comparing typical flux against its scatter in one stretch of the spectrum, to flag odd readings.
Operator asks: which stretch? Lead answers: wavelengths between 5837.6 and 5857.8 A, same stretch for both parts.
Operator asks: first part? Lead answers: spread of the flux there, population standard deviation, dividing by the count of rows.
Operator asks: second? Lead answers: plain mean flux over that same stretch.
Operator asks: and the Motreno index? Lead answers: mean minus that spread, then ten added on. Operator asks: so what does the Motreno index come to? 38.1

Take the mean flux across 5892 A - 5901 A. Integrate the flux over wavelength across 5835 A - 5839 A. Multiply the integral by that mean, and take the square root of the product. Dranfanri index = 52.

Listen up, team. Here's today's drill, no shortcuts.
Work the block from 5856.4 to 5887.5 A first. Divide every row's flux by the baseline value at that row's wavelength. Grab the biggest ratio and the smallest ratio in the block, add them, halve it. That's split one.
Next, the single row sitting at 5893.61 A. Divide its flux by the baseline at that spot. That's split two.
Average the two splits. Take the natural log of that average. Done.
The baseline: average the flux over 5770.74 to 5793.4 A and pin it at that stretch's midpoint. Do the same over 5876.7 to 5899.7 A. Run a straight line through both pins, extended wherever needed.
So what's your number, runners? -0.01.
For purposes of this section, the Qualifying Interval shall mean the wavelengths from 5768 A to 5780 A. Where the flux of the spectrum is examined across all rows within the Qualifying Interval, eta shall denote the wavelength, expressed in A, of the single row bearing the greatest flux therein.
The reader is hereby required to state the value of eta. 5779.39 A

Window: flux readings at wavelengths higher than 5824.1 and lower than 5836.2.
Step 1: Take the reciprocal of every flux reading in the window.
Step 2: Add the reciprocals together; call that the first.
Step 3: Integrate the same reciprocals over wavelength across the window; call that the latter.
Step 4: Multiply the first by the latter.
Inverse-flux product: 0.123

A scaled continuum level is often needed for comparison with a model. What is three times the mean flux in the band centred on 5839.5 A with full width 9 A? 88.5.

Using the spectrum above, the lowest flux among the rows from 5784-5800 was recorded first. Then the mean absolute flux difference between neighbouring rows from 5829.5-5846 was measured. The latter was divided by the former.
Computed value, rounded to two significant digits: 0.0093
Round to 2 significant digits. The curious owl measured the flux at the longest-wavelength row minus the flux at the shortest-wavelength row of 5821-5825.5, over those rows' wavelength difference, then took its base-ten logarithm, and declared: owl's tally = -0.73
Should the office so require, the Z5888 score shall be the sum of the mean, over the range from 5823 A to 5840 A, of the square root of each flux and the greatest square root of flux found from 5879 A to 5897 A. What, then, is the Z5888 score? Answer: 10.71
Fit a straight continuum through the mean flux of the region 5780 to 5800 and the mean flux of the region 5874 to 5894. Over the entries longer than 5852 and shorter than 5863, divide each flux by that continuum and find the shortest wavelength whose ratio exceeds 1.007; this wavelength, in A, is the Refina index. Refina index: 5853.04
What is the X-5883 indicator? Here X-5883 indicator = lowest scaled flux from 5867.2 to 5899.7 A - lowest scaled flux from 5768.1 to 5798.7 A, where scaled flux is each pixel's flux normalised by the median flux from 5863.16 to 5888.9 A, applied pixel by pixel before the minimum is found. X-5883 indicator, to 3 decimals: -0.211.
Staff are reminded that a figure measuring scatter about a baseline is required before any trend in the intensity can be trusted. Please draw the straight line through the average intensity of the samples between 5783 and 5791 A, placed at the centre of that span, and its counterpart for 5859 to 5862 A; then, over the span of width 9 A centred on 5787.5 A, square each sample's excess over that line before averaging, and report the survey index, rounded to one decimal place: 0.5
